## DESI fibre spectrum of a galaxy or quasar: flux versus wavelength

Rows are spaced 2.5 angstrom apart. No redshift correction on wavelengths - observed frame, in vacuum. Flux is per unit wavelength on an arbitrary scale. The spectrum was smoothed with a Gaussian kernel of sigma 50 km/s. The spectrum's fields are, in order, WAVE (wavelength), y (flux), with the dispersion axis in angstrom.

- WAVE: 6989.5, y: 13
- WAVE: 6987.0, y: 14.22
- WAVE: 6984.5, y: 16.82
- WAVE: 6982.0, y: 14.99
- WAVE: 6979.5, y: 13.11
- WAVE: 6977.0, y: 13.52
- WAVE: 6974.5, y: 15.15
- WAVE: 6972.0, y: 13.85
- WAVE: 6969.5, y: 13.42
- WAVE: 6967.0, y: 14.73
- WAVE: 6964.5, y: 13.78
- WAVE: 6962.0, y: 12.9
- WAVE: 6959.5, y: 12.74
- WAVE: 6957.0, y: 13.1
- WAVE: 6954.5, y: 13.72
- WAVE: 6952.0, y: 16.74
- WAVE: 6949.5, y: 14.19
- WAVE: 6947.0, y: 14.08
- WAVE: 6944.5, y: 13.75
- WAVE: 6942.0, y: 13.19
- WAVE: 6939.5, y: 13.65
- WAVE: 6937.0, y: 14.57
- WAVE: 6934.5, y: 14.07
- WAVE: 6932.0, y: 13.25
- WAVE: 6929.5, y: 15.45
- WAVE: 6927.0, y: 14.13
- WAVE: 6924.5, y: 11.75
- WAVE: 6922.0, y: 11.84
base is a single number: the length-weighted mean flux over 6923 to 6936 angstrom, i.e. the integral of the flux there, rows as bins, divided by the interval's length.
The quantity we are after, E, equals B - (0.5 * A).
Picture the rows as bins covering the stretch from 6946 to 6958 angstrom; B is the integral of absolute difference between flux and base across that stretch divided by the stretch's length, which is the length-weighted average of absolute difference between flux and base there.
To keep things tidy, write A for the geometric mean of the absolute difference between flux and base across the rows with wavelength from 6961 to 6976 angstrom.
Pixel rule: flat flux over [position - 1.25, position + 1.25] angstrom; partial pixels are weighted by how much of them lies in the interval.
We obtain 0.72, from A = 0.39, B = 0.9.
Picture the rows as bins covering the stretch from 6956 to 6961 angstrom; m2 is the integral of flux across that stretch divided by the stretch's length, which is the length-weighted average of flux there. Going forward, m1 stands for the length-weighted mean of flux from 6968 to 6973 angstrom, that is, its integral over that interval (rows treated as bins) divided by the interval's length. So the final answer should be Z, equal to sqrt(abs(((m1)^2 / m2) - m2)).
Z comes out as 1.26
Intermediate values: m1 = 13.7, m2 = 12.9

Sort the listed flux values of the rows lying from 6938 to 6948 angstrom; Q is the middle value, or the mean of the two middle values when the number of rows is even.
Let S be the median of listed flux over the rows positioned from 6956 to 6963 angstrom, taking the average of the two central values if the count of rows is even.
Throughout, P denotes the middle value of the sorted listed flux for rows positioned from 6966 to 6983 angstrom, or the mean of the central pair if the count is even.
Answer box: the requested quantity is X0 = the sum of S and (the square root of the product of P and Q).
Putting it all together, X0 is 26.7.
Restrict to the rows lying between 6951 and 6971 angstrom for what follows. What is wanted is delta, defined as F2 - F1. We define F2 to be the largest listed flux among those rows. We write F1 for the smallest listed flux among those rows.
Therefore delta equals 4.00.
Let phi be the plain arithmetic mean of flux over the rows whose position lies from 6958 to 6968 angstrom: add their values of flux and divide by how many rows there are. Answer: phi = 13.5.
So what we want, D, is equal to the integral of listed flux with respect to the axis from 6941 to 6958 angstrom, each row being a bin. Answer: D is 240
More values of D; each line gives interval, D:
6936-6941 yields 70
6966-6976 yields 143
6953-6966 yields 173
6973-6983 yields 142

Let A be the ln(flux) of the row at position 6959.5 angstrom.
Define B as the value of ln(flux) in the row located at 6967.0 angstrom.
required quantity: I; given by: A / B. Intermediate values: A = 2.54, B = 2.69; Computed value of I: 0.95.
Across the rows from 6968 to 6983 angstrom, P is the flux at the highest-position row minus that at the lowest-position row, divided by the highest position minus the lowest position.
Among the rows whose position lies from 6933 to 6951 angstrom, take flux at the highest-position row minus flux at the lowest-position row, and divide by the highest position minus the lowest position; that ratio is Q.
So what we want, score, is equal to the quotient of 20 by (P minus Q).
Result 170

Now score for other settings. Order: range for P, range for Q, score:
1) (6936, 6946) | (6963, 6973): -169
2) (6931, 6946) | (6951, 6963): 47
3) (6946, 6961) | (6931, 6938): -54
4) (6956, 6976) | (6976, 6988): 424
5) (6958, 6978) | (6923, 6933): -129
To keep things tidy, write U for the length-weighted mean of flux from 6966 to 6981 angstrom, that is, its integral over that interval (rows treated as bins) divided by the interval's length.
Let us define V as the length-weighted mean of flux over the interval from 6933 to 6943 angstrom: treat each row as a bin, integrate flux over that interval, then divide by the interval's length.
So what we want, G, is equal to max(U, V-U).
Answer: 14.0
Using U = 14.0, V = 13.9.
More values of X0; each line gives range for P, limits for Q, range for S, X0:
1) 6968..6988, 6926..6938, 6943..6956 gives 28.2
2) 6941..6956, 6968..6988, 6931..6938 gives 28.0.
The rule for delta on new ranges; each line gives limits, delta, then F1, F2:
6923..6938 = 3.70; 11.75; 15.45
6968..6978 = 1.73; 13.42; 15.15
